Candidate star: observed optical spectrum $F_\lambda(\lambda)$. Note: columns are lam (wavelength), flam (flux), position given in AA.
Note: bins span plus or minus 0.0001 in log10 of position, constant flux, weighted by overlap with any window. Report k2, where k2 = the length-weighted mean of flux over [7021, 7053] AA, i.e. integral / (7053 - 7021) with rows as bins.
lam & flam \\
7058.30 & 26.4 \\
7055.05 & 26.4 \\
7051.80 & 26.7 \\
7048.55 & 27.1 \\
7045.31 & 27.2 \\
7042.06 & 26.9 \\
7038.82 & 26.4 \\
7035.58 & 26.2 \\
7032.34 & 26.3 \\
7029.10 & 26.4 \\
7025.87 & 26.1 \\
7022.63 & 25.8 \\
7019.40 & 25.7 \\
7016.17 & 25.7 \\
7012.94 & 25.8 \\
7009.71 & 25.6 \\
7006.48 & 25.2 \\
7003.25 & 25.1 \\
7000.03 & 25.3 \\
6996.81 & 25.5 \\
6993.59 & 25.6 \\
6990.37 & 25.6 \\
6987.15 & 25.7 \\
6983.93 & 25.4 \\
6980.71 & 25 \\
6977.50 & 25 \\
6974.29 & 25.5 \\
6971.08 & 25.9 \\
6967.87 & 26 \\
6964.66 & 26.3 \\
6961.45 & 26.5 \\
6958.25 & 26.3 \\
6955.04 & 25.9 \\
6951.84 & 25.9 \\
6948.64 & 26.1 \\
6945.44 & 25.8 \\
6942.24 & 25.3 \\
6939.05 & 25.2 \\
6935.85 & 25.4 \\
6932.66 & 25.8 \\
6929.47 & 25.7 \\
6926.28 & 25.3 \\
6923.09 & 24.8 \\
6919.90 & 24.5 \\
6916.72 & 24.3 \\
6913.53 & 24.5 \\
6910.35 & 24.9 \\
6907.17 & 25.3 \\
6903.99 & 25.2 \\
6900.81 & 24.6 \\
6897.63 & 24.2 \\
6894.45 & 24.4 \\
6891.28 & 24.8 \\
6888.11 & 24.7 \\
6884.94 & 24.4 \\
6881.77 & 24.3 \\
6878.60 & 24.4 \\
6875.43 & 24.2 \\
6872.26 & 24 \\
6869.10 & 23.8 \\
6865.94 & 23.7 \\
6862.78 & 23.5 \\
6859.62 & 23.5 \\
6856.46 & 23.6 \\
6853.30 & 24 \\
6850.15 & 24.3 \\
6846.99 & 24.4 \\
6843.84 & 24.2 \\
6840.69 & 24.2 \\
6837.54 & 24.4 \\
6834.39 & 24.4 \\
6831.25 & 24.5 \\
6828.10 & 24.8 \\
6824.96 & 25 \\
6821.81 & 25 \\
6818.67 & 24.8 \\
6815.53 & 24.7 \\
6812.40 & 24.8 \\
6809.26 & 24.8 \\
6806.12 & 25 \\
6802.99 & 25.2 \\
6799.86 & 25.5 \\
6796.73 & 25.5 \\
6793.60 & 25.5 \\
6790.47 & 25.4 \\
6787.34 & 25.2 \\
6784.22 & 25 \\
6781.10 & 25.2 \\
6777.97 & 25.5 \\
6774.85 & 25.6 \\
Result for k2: 26.5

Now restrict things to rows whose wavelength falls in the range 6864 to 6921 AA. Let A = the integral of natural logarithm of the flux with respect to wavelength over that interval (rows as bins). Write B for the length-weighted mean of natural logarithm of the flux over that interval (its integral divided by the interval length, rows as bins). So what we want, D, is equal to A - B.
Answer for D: 179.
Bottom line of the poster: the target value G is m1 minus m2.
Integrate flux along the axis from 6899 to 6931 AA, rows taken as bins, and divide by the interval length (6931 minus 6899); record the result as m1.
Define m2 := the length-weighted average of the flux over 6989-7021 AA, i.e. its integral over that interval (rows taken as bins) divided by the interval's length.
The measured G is -0.6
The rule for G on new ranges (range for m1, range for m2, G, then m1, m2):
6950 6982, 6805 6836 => 1.1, 25.8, 24.8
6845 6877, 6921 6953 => -1.6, 23.9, 25.5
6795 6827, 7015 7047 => -1.3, 25.0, 26.3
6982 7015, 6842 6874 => 1.6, 25.5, 23.9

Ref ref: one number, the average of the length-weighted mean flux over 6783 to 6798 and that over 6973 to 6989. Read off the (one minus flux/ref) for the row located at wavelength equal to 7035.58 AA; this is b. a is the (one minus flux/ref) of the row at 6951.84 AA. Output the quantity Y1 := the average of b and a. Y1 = -0.029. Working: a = -0.02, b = -0.03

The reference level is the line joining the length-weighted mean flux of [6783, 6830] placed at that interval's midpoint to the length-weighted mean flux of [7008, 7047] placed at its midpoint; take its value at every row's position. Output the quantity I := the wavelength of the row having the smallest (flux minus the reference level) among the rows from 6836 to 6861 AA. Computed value 6859.62 AA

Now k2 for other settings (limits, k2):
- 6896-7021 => 25.4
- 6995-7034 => 25.7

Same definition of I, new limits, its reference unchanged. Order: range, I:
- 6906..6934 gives 6916.72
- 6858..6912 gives 6862.78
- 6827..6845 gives 6843.84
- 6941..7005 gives 7003.25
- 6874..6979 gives 6897.63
